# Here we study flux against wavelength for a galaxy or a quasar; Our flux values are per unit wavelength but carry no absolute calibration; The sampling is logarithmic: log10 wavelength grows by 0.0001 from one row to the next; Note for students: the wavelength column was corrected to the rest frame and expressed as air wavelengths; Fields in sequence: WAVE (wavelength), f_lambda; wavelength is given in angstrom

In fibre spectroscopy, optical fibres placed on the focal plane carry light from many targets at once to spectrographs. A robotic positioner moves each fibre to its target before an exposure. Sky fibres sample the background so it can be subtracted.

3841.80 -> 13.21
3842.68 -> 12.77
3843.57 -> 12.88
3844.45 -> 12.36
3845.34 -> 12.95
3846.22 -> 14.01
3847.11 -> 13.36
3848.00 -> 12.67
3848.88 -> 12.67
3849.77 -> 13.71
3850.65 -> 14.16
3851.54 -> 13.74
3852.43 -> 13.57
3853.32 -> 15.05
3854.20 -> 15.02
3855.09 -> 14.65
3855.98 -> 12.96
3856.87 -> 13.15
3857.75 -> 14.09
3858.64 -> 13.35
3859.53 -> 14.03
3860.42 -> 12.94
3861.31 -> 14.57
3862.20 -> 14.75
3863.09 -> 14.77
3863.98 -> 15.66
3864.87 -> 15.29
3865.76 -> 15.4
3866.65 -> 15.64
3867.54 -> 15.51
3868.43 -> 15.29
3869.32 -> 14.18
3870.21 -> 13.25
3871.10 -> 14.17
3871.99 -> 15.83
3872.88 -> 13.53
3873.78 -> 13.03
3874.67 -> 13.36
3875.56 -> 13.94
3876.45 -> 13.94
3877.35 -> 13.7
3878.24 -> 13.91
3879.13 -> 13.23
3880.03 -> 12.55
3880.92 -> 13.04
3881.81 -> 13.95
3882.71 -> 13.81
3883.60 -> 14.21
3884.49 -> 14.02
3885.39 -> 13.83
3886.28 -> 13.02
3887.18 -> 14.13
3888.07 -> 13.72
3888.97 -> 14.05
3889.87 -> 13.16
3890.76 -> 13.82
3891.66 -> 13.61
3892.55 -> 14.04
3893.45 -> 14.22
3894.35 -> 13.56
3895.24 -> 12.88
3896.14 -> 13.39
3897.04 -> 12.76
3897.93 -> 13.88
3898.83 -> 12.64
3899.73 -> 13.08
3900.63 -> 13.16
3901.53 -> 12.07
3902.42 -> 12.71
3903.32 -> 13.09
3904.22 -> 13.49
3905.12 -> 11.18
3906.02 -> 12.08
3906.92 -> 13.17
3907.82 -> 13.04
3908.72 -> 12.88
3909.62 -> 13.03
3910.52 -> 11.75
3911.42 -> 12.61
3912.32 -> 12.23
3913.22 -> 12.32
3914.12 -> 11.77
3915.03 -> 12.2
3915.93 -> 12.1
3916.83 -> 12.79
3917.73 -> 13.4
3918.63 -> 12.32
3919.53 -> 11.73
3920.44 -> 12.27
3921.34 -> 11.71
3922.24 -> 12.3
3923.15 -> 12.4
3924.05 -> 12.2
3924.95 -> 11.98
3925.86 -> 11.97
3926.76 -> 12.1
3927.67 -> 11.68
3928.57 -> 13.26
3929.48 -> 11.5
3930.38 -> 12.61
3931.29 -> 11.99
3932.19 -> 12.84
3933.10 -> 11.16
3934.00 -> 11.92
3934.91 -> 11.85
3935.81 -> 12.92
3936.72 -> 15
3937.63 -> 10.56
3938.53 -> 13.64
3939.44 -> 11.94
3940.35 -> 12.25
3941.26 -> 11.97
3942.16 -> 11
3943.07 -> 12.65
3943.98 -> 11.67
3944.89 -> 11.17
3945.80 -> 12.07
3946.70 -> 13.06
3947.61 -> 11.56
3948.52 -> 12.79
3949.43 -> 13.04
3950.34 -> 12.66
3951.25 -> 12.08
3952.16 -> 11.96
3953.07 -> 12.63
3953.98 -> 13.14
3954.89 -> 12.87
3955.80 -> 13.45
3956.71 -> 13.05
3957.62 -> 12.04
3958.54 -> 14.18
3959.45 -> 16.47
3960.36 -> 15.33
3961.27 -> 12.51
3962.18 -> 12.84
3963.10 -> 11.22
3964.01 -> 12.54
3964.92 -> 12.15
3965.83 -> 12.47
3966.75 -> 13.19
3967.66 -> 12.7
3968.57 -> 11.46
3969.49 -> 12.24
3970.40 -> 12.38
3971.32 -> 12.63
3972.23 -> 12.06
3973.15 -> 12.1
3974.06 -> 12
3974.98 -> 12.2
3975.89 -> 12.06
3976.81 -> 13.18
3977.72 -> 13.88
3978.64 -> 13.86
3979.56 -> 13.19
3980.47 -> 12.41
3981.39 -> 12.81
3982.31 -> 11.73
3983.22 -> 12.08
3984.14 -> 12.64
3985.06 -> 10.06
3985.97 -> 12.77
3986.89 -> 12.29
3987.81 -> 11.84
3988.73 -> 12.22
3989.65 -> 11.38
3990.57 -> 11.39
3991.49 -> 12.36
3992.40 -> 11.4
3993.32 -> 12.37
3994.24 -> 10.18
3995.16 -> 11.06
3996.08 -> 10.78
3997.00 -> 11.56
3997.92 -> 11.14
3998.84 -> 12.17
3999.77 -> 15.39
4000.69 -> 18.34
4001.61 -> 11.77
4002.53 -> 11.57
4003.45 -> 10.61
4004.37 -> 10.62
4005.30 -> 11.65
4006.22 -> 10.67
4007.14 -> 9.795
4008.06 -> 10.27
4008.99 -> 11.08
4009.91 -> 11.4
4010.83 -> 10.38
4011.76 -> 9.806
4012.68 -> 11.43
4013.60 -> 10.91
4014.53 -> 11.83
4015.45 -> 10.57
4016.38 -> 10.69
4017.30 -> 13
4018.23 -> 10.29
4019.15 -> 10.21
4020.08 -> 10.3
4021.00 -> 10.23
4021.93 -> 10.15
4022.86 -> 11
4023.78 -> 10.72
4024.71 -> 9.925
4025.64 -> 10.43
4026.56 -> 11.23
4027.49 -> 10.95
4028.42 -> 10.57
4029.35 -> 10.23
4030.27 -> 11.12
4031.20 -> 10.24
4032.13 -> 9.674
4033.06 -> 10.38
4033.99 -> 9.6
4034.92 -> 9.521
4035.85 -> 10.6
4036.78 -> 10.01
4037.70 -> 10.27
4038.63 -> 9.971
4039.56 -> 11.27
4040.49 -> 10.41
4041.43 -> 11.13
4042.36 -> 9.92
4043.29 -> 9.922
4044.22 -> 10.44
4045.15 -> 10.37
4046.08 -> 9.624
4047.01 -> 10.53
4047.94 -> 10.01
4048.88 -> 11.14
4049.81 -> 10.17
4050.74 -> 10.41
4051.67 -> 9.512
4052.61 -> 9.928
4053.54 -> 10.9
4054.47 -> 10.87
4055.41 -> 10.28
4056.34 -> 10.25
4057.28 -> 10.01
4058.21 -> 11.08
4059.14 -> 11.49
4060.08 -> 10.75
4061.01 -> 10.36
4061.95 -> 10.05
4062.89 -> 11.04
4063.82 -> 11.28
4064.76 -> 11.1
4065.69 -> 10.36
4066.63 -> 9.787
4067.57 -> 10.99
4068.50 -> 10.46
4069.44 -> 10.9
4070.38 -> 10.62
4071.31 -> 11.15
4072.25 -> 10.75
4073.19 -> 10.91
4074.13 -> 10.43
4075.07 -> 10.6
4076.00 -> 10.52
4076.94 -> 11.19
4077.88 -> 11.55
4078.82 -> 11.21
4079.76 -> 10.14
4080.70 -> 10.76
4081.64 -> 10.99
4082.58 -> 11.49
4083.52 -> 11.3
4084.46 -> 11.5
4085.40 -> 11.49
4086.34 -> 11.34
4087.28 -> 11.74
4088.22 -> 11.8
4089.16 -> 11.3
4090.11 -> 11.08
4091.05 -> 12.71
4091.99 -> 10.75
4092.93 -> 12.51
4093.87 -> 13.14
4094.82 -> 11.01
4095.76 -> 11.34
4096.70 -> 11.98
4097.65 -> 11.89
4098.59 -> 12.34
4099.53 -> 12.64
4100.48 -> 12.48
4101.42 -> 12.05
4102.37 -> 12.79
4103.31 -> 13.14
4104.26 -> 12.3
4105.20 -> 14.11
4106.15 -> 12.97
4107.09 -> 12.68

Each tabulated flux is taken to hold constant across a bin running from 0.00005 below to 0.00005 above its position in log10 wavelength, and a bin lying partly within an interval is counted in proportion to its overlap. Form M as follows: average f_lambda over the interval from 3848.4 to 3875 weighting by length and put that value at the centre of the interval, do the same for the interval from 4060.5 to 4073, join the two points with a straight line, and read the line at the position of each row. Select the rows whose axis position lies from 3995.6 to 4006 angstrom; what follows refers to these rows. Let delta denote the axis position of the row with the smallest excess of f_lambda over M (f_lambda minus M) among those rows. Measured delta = 4003.45 angstrom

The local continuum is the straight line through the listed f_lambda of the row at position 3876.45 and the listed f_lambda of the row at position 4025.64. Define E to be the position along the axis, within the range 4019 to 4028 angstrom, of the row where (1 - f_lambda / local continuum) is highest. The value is 4024.71 angstrom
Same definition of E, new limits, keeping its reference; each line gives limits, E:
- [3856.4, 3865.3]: 3860.42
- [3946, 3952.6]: 3947.61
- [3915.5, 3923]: 3919.53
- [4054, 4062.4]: 4057.28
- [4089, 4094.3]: 4091.99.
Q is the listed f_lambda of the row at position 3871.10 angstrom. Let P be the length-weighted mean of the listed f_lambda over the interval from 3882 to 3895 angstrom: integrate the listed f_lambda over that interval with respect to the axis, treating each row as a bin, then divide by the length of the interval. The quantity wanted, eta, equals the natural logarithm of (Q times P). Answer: 5.27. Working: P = 14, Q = 14.17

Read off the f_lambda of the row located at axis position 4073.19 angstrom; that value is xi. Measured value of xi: 10.91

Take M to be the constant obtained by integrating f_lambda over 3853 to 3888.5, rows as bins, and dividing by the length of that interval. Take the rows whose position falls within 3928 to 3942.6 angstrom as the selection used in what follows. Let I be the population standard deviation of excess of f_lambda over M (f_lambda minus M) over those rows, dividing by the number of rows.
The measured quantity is 1.06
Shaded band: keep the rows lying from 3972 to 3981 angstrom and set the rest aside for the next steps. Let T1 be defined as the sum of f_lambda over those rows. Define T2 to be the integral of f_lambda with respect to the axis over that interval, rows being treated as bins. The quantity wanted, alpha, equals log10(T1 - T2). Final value 1.1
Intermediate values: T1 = 127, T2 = 114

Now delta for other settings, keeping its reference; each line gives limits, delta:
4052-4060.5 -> 4052.61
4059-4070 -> 4066.63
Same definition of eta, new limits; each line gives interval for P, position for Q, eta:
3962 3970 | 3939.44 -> 4.99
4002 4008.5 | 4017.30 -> 4.94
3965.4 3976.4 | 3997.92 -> 4.92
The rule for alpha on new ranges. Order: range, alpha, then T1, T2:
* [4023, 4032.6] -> 0.6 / 105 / 101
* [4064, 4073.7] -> 0.5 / 107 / 104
